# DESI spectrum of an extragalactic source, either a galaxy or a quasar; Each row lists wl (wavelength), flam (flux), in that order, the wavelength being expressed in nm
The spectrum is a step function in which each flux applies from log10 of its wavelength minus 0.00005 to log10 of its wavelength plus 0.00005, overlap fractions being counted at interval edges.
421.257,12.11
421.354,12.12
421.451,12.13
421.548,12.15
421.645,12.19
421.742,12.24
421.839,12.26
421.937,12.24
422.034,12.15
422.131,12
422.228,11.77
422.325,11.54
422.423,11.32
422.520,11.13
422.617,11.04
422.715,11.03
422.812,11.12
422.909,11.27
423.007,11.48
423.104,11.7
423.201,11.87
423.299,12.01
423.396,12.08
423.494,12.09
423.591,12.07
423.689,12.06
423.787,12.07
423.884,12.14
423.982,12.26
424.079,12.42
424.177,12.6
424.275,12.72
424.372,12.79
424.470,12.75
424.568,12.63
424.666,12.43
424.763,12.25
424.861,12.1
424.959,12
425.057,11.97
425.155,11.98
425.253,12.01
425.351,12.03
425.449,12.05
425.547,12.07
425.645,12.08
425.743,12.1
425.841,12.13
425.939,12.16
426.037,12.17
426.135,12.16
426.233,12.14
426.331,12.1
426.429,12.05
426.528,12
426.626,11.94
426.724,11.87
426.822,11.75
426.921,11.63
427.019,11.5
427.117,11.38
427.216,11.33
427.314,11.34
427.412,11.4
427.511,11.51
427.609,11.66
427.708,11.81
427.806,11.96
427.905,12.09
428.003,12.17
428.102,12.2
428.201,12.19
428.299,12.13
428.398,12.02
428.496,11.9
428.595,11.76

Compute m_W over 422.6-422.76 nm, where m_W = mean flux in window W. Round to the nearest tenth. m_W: 11.0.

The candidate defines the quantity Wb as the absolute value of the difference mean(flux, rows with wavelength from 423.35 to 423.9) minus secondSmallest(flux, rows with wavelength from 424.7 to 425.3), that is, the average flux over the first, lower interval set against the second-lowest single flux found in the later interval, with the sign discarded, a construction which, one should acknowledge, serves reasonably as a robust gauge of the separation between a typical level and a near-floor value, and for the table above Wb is 0.1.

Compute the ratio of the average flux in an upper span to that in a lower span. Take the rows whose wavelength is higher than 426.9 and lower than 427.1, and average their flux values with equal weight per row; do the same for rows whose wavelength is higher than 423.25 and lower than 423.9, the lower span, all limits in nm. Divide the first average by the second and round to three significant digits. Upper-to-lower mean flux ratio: 0.958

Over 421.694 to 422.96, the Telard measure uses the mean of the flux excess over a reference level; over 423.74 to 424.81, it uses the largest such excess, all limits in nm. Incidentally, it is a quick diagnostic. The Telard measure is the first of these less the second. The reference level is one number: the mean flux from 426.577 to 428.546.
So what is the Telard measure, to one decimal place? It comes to -1.2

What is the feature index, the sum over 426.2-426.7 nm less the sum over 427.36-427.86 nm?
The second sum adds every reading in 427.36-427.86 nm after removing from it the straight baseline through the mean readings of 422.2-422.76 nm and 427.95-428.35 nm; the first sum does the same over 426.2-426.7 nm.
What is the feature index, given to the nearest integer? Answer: 3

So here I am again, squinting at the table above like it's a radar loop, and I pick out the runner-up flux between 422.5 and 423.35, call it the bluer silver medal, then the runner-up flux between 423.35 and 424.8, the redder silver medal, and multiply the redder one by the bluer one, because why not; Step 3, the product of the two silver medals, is 151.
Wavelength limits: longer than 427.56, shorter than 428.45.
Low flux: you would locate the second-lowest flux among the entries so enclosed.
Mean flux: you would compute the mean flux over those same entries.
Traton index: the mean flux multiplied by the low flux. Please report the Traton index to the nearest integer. 142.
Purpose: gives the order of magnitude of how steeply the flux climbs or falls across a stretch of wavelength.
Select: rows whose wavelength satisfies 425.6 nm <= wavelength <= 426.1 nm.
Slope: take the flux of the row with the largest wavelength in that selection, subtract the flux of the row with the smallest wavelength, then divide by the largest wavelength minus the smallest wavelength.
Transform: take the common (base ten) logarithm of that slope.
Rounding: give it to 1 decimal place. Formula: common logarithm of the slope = -0.6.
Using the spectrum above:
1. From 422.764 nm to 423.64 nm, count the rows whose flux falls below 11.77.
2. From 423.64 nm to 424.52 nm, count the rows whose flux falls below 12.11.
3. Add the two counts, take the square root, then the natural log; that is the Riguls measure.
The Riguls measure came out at 0.90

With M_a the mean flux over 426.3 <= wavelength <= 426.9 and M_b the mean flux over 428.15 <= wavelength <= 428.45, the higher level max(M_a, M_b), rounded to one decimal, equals 12.1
